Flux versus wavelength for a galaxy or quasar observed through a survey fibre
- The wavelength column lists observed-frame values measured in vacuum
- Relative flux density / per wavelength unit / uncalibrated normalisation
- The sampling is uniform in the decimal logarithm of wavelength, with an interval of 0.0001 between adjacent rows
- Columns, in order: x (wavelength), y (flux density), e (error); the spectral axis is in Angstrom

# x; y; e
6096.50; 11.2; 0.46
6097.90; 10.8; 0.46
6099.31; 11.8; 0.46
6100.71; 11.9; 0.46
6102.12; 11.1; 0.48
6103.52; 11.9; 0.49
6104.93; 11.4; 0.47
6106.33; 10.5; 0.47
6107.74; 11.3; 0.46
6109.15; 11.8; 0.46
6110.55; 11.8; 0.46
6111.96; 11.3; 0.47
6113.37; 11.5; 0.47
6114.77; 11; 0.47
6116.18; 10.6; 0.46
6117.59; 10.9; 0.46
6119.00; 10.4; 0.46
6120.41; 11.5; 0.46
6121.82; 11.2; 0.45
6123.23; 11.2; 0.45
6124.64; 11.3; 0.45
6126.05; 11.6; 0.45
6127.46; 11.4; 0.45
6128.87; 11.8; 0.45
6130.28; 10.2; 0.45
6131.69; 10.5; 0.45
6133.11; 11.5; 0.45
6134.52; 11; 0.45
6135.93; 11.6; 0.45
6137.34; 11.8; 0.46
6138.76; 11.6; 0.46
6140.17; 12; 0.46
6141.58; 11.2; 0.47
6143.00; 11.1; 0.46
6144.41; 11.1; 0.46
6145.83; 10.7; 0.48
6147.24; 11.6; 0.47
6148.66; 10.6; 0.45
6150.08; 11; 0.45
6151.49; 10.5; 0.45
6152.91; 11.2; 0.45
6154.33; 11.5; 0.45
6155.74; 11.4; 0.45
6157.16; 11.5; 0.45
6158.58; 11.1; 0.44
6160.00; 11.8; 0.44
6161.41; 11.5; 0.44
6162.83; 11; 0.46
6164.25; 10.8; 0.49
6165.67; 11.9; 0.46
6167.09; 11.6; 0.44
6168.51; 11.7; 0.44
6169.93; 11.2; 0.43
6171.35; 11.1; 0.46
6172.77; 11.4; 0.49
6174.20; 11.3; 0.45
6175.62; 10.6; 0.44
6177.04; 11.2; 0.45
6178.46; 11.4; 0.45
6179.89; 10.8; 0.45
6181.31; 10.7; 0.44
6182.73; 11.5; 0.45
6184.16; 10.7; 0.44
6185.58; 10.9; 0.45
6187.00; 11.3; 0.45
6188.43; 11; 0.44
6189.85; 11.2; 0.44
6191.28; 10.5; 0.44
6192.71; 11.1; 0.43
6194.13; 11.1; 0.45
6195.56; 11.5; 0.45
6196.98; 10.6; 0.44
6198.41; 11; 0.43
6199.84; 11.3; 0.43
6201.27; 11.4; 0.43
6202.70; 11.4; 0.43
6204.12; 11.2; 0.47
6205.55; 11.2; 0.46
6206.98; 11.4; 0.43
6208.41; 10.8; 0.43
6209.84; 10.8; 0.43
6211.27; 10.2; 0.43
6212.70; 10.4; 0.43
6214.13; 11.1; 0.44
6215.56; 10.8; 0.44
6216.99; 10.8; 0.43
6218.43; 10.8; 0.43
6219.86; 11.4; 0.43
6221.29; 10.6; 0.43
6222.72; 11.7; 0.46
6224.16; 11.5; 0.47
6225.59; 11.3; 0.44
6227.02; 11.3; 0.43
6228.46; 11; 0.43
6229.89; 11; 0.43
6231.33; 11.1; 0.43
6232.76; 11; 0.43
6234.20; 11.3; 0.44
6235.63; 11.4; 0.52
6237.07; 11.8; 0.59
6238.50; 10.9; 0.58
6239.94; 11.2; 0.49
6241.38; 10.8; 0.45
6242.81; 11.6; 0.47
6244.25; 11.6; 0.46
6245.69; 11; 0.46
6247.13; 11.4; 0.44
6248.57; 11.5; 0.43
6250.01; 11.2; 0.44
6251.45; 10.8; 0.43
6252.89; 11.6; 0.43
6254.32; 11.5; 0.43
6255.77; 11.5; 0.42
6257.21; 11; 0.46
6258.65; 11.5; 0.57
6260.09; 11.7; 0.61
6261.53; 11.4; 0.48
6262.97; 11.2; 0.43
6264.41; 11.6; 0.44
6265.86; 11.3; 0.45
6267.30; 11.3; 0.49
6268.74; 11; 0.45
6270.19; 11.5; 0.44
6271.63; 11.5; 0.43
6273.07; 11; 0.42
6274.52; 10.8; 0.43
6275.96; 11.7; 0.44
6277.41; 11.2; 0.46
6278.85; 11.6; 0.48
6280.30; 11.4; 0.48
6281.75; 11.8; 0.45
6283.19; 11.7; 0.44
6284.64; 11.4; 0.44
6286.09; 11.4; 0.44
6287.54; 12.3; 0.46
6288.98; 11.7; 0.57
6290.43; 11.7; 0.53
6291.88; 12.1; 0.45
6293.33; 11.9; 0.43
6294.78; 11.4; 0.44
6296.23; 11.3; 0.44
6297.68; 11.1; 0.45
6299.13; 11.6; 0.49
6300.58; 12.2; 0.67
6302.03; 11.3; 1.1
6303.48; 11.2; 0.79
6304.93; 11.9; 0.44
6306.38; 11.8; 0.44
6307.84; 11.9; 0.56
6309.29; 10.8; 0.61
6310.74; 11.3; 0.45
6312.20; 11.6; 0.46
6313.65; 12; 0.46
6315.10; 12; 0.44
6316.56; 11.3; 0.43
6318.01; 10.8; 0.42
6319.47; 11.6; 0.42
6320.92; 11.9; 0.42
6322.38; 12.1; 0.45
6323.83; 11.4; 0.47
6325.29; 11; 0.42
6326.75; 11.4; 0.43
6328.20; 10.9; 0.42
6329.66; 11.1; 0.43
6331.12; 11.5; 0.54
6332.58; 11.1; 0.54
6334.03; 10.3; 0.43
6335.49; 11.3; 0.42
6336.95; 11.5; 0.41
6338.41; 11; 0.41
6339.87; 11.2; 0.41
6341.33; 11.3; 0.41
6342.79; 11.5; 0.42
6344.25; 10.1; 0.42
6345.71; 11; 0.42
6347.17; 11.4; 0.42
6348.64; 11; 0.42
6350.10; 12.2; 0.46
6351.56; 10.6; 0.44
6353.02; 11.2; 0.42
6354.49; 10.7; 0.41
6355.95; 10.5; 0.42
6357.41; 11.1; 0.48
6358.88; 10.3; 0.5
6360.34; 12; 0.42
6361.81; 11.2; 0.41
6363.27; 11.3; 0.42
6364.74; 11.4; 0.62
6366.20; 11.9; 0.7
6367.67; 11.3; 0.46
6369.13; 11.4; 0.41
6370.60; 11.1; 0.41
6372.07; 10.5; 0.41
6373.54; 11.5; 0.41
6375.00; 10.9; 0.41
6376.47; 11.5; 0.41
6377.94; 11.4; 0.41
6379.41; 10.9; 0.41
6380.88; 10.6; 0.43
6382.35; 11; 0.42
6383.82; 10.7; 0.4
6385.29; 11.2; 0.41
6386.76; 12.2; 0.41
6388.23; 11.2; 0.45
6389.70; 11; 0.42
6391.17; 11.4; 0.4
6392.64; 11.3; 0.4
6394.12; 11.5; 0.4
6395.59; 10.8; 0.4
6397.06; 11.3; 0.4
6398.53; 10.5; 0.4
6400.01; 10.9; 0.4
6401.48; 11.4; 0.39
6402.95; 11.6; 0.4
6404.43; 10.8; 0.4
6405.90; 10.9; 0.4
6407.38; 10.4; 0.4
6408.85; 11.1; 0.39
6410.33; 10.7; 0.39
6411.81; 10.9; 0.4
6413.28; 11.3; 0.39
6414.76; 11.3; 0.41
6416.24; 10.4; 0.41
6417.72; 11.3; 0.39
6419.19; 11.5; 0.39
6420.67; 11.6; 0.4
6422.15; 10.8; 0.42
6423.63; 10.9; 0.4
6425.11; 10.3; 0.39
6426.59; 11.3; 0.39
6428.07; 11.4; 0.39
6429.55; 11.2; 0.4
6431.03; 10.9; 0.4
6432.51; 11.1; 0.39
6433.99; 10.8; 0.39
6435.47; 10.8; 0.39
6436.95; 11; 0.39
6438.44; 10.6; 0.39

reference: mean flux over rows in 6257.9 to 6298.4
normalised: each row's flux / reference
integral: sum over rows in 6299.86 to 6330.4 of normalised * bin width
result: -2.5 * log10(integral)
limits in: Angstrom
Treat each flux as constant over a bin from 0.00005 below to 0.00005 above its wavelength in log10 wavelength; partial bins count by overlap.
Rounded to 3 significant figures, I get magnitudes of -3.71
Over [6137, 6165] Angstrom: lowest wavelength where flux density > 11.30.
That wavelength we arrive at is 6137.34 Angstrom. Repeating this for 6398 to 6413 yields 6401.48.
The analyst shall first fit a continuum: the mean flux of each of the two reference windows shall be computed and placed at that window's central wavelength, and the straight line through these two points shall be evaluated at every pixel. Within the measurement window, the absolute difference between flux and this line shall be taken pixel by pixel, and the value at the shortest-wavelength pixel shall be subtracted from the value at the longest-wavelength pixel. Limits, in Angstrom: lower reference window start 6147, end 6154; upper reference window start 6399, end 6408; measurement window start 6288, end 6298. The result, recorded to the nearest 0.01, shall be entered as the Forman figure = -0.60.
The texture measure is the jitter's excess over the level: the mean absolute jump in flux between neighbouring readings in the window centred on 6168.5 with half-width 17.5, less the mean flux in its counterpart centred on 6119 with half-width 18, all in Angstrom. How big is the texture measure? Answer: -10.8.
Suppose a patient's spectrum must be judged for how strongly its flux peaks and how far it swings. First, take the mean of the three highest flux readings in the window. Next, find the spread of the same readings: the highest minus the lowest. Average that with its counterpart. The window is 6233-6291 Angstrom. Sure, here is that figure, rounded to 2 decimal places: 6.73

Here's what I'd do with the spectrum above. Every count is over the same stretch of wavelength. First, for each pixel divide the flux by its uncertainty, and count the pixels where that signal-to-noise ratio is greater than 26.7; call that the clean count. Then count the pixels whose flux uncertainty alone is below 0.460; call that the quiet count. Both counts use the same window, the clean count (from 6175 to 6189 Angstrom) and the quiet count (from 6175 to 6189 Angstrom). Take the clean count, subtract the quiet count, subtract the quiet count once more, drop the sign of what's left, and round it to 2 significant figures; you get 20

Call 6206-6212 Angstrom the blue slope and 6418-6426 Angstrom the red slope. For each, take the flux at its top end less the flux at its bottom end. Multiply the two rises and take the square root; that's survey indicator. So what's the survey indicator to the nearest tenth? 1.2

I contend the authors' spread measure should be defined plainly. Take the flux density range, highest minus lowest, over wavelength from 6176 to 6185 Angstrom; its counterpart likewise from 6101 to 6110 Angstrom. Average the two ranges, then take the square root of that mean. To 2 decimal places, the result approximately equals 1.05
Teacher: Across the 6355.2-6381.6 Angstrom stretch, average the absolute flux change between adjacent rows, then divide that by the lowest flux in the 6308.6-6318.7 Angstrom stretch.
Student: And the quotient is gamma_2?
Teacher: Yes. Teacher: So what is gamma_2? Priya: 0.051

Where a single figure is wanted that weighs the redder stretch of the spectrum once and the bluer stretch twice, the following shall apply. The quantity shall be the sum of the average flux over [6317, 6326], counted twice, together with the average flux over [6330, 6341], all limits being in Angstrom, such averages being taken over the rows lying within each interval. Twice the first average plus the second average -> 34.1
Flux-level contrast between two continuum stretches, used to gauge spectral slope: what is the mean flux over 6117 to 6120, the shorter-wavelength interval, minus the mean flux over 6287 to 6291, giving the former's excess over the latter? -1.2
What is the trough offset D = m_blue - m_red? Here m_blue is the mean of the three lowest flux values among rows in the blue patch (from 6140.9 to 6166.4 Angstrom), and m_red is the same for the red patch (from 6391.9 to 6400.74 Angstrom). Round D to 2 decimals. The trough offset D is -0.13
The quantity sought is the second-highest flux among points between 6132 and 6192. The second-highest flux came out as 11.9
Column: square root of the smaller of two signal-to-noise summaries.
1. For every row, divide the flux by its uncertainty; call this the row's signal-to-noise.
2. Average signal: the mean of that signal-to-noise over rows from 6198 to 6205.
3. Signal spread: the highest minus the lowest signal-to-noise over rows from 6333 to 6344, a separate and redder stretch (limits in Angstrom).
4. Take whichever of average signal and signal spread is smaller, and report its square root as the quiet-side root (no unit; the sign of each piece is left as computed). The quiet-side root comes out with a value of 2.0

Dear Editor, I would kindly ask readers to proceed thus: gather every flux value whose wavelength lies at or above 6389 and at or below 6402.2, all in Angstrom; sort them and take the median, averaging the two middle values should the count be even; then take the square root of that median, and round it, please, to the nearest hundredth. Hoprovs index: 3.36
